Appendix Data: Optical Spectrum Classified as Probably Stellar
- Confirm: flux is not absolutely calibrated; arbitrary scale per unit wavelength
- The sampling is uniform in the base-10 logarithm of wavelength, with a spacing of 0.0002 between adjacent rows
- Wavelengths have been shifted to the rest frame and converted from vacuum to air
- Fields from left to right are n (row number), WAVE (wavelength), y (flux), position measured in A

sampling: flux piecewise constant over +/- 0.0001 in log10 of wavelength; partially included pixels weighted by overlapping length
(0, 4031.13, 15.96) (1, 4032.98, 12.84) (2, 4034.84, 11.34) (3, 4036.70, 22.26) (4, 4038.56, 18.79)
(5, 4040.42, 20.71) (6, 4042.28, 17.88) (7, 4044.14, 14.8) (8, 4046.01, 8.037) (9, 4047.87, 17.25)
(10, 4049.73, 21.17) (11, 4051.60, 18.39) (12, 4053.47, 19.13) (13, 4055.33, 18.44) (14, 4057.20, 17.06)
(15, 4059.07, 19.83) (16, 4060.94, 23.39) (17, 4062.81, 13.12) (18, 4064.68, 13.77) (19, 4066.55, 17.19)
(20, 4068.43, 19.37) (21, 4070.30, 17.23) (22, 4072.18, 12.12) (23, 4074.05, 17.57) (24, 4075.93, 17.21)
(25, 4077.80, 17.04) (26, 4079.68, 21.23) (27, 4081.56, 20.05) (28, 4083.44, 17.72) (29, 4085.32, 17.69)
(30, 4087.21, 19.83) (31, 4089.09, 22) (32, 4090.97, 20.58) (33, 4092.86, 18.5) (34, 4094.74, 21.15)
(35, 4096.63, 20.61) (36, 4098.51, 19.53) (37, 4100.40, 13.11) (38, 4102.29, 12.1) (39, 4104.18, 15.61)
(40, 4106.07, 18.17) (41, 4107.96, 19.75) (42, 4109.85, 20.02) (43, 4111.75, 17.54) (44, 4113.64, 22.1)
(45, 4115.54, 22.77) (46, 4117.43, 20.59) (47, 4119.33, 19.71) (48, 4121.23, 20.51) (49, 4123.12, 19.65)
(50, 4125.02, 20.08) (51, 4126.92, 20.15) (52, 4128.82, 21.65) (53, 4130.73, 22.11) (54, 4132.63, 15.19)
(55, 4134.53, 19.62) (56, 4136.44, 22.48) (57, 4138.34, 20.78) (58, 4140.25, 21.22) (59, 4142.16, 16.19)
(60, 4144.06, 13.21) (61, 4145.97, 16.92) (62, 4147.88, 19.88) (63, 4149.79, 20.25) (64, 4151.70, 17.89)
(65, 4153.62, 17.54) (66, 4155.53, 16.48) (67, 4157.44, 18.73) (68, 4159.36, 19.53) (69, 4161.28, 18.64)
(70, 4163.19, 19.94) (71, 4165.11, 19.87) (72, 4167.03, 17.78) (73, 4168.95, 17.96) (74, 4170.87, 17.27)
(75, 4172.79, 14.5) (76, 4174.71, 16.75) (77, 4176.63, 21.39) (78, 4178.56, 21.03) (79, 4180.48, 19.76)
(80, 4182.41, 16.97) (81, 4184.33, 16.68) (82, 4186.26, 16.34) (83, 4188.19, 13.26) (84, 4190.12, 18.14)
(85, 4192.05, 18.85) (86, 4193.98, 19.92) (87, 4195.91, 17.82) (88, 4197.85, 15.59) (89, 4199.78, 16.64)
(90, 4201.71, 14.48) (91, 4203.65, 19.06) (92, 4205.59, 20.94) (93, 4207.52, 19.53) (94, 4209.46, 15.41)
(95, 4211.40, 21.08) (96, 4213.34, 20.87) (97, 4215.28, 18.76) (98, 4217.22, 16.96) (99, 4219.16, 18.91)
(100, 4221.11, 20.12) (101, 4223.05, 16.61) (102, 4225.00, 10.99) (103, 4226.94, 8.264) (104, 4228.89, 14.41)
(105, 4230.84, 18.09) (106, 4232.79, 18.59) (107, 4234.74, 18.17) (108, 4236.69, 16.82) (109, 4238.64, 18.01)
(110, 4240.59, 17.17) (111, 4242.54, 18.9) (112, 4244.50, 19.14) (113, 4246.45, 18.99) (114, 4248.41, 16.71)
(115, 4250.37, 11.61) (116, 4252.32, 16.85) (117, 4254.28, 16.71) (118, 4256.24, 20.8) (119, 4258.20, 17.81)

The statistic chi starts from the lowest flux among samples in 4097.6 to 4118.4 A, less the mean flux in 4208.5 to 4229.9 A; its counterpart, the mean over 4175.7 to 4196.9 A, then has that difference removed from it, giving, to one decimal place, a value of 22.7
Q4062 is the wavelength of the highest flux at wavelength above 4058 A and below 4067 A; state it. 4060.94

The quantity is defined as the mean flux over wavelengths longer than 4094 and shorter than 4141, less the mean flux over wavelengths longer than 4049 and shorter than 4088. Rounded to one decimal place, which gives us 1.4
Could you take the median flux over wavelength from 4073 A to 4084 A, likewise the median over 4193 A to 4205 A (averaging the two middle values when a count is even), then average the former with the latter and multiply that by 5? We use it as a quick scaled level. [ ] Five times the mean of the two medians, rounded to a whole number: 87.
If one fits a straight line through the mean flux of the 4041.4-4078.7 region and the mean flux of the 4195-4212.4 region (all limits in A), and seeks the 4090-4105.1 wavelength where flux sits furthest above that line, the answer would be 4094.74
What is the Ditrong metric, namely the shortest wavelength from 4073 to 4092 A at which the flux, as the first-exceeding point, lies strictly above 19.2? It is 4079.68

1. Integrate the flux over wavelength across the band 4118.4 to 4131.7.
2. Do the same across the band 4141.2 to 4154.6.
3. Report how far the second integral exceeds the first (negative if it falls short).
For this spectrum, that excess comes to -40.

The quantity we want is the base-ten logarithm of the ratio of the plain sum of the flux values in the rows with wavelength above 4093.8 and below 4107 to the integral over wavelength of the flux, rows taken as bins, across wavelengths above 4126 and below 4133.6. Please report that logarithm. -0.10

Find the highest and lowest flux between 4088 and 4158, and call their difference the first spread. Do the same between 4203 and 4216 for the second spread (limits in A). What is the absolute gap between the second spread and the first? 5.0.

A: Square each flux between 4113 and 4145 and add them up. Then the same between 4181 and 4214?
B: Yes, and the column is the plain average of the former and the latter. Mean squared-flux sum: 6135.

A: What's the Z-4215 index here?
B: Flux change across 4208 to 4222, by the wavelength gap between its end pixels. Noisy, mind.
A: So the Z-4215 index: 0.40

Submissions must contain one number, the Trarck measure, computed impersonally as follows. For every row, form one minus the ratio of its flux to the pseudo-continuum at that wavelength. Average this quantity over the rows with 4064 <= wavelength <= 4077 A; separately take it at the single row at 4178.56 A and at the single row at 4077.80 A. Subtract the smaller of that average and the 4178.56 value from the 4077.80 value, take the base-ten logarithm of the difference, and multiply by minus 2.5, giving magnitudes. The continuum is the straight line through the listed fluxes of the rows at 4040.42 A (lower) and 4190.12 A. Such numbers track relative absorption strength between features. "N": 1.3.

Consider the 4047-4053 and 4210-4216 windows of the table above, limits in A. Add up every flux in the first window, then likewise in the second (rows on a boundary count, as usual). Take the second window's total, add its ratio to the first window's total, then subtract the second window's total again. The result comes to 1.1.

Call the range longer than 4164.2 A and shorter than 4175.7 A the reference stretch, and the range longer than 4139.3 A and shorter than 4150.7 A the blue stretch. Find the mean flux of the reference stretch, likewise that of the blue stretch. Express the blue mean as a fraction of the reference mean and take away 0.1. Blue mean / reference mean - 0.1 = 0.93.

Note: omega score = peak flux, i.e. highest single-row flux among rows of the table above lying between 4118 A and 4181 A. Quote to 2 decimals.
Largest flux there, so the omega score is 22.48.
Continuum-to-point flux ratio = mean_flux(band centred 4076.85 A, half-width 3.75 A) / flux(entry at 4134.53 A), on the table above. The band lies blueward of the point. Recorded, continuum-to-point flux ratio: 0.93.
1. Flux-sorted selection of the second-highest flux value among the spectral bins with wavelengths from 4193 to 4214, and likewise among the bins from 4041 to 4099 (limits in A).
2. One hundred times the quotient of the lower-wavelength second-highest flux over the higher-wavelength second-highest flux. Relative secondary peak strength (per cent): 105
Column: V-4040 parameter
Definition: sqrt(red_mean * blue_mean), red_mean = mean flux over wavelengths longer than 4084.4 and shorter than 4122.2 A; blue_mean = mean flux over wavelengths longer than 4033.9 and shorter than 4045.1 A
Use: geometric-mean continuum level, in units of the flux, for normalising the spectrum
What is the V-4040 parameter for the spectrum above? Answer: 18.3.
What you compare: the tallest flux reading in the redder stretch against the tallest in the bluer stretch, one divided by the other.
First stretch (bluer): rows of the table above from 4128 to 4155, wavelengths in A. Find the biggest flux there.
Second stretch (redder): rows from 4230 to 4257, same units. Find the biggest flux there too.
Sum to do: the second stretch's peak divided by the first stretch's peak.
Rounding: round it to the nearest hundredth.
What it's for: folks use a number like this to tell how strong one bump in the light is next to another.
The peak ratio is 0.93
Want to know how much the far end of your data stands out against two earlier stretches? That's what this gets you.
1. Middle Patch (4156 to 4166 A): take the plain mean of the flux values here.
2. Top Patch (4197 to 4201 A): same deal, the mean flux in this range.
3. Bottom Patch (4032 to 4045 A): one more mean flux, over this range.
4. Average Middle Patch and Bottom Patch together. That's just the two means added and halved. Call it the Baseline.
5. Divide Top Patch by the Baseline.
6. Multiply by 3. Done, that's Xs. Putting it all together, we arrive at 2.66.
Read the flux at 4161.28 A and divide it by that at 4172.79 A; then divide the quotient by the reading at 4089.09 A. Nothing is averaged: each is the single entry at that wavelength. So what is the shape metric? 0.058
